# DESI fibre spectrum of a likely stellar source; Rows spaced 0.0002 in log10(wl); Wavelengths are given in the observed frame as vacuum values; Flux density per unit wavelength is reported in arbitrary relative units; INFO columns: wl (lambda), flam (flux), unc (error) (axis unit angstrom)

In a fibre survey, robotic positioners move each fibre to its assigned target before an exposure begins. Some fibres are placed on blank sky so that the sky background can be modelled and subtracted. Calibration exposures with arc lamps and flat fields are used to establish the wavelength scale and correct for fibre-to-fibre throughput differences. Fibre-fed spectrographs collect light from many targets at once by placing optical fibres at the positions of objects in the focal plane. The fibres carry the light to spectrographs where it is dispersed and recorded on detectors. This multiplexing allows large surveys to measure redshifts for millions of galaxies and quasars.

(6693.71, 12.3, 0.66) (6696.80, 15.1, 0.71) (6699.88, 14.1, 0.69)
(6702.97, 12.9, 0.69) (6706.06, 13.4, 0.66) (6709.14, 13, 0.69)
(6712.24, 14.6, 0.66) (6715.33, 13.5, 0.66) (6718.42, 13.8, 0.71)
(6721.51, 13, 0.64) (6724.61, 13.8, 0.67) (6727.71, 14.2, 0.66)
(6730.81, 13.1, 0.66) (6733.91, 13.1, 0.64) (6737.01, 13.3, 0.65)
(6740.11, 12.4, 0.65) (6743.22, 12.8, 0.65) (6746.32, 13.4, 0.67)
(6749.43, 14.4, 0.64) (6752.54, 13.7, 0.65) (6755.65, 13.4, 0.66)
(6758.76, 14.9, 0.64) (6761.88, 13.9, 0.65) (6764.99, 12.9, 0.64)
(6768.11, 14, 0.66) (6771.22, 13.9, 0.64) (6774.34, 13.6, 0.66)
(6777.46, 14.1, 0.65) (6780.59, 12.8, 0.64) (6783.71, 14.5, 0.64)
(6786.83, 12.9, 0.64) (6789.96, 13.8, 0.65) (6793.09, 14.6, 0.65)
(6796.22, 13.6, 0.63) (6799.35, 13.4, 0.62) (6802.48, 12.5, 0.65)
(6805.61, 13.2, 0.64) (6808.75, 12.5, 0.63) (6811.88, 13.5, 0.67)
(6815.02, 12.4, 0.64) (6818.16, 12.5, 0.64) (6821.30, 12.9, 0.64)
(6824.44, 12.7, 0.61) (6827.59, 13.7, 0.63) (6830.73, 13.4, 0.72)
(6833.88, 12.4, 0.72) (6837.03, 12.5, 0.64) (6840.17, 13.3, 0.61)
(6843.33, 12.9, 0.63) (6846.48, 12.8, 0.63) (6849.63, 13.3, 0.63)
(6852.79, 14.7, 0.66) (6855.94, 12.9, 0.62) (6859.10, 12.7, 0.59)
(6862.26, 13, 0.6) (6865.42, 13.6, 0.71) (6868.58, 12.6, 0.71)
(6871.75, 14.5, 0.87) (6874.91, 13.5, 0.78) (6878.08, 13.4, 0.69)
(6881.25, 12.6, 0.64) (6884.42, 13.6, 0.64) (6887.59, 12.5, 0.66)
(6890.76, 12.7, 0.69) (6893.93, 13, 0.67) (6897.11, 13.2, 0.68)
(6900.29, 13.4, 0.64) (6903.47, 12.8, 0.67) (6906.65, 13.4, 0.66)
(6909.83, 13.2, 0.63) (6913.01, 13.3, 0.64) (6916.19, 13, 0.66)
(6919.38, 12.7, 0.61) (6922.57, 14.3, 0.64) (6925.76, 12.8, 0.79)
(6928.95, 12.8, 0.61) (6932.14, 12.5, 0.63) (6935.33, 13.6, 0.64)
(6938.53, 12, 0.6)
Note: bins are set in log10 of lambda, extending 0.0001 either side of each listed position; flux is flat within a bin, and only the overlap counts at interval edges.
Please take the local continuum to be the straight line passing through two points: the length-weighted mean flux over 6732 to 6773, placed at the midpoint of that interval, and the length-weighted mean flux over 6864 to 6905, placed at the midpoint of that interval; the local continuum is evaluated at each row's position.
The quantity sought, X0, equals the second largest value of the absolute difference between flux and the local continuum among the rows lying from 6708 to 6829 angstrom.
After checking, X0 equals 1.18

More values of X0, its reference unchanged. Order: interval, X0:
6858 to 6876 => 0.63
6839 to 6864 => 0.55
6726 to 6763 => 1.18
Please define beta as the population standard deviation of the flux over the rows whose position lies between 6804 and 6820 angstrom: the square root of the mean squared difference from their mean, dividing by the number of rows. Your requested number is 0.44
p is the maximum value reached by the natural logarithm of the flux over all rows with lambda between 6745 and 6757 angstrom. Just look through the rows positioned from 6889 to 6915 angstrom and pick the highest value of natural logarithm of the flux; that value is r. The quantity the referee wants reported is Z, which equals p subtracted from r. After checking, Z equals -0.07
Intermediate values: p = 2.67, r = 2.60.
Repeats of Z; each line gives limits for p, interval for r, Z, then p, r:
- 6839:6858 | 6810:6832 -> -0.07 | 2.69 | 2.62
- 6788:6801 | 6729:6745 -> -0.09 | 2.68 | 2.59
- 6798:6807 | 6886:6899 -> -0.02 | 2.60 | 2.58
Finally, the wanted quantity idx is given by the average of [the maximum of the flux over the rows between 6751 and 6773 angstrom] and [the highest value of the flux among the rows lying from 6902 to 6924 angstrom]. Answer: 14.6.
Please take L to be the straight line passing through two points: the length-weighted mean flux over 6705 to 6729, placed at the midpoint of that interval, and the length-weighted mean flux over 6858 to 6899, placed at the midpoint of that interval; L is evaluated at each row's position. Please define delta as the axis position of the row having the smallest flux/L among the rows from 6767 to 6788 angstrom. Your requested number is 6780.59 angstrom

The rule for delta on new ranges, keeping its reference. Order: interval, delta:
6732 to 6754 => 6740.11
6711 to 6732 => 6721.51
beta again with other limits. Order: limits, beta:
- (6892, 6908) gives 0.23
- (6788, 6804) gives 0.68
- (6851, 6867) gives 0.72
